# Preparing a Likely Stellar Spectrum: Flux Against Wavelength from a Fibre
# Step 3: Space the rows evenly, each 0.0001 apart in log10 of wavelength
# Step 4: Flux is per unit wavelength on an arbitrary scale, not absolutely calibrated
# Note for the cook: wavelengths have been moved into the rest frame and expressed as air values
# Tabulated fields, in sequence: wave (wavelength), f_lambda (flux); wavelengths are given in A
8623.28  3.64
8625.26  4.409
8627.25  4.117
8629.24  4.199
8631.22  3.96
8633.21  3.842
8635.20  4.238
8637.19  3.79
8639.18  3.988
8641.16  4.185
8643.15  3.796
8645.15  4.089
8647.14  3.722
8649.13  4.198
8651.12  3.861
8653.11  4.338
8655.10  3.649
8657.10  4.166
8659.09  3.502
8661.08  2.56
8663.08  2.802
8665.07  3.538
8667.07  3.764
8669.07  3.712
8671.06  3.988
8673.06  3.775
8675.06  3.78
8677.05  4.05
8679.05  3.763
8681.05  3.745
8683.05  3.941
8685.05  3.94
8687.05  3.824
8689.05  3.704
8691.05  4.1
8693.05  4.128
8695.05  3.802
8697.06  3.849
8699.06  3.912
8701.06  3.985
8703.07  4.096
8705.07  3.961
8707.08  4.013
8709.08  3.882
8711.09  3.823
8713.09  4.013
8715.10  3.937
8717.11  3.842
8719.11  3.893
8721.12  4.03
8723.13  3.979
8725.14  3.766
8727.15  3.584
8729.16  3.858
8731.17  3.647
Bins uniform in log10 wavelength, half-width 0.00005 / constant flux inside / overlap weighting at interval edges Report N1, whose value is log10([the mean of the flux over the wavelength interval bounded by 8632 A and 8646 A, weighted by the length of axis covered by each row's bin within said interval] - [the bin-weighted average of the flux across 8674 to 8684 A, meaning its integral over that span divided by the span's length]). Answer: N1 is -0.9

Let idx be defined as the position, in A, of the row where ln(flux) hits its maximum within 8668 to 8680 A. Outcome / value 8677.05 A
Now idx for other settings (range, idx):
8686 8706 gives 8693.05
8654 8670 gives 8657.10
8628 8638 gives 8635.20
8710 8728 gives 8721.12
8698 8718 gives 8703.07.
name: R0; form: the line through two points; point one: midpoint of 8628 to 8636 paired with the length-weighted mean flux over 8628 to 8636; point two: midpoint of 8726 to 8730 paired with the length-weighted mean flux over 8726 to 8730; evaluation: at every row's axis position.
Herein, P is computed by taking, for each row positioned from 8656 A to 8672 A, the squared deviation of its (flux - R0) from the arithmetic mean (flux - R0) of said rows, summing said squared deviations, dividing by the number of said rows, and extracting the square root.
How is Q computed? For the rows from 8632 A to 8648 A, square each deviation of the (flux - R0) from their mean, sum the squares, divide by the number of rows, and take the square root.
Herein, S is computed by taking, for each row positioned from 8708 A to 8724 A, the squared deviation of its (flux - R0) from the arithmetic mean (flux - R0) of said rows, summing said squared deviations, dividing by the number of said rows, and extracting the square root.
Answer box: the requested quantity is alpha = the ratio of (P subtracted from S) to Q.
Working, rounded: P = 0.52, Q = 0.18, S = 0.08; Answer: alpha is -2.4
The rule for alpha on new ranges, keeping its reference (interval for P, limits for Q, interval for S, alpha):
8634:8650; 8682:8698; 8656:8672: 2.4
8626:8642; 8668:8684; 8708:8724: -0.6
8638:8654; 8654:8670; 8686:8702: -0.1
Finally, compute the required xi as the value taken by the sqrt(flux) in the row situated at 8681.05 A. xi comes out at 1.94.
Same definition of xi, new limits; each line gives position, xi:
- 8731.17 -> 1.91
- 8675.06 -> 1.94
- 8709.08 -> 1.97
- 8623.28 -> 1.91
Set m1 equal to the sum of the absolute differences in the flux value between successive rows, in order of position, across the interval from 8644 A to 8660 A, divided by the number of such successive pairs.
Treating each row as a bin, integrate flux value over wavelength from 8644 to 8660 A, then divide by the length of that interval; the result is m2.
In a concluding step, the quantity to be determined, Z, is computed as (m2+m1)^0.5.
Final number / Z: 2.11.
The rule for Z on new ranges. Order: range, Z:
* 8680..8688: 1.99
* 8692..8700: 2.02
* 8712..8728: 2.00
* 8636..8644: 2.05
